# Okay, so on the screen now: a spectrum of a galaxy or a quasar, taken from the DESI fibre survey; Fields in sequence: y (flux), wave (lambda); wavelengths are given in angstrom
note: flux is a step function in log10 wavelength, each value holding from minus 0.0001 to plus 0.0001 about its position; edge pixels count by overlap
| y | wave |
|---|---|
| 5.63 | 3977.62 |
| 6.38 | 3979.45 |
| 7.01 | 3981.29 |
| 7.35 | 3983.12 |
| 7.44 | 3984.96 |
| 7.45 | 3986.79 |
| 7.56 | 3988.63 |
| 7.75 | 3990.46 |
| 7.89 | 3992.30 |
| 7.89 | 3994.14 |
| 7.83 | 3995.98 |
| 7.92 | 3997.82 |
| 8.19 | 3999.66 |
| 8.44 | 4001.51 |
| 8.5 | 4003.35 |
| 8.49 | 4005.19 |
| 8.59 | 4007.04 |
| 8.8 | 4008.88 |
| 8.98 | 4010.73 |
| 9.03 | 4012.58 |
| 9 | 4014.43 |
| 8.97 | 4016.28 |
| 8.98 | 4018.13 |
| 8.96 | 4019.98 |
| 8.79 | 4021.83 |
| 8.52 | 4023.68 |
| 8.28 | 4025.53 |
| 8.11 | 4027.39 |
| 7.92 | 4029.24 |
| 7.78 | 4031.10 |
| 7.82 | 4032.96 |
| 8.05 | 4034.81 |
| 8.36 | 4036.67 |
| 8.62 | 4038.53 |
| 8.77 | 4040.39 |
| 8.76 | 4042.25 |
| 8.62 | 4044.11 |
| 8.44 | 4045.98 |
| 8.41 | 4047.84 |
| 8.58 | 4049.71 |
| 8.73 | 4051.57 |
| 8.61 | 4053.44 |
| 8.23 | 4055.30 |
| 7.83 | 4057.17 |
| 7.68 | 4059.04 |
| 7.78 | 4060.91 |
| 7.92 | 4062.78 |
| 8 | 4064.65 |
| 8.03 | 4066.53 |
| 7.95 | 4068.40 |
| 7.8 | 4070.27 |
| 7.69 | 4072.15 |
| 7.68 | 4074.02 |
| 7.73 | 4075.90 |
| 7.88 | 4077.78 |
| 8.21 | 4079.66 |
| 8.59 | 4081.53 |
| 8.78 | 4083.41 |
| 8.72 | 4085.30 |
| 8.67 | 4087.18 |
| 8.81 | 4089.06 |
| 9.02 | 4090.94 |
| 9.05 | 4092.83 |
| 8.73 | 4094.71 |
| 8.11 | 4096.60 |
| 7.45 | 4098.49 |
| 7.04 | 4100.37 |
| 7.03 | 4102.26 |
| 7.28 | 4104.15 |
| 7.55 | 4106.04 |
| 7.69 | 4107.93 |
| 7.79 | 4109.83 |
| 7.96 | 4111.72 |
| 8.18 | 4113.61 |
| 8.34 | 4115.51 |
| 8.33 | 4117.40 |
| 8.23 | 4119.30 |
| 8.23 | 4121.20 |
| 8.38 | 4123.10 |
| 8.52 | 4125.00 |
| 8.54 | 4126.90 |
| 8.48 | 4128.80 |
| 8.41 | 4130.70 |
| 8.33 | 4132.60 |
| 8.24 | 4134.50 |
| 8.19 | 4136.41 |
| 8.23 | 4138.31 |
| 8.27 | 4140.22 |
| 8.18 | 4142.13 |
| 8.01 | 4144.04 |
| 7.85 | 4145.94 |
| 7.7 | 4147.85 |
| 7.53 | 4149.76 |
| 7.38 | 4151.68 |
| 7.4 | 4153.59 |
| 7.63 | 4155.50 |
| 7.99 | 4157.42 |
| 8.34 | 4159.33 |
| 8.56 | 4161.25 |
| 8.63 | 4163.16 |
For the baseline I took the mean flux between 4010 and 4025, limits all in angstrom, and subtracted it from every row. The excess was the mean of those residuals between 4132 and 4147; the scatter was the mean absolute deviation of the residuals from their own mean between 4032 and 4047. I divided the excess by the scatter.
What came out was -3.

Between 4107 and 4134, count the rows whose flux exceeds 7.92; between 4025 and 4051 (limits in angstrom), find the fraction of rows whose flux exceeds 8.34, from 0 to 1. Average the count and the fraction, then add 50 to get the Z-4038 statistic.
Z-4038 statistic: 56.3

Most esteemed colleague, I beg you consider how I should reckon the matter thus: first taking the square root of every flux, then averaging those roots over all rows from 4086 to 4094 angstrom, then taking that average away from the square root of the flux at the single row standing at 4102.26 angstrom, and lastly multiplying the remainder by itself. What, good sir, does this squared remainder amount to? 0.109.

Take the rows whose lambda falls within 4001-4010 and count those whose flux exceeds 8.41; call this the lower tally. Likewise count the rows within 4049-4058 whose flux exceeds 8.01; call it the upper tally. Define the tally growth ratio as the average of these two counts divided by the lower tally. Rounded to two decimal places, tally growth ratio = 0.90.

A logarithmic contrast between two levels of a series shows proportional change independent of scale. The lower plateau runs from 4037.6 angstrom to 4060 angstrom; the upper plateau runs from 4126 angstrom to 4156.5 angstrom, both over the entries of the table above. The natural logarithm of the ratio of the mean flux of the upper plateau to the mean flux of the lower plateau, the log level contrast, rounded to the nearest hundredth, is -0.05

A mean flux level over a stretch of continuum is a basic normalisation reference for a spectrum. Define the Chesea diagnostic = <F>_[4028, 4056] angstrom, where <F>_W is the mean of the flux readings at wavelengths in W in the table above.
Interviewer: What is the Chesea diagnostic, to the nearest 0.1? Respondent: 8.4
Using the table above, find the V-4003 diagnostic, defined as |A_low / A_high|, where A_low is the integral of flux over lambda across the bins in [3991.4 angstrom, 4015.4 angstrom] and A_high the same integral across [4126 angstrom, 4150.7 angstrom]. 1.00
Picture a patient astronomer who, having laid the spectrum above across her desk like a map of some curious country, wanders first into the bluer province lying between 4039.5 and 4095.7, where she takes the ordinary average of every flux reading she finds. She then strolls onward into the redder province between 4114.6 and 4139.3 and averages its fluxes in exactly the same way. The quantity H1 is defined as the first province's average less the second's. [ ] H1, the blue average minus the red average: -0.02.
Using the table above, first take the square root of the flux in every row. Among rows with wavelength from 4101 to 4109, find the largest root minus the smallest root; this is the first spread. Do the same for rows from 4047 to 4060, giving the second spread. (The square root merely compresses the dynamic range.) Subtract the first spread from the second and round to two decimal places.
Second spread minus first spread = 0.06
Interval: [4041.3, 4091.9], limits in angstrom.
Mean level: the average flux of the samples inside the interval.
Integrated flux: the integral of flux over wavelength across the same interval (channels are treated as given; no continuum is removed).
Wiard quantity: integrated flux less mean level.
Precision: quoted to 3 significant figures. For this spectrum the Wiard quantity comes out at 410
